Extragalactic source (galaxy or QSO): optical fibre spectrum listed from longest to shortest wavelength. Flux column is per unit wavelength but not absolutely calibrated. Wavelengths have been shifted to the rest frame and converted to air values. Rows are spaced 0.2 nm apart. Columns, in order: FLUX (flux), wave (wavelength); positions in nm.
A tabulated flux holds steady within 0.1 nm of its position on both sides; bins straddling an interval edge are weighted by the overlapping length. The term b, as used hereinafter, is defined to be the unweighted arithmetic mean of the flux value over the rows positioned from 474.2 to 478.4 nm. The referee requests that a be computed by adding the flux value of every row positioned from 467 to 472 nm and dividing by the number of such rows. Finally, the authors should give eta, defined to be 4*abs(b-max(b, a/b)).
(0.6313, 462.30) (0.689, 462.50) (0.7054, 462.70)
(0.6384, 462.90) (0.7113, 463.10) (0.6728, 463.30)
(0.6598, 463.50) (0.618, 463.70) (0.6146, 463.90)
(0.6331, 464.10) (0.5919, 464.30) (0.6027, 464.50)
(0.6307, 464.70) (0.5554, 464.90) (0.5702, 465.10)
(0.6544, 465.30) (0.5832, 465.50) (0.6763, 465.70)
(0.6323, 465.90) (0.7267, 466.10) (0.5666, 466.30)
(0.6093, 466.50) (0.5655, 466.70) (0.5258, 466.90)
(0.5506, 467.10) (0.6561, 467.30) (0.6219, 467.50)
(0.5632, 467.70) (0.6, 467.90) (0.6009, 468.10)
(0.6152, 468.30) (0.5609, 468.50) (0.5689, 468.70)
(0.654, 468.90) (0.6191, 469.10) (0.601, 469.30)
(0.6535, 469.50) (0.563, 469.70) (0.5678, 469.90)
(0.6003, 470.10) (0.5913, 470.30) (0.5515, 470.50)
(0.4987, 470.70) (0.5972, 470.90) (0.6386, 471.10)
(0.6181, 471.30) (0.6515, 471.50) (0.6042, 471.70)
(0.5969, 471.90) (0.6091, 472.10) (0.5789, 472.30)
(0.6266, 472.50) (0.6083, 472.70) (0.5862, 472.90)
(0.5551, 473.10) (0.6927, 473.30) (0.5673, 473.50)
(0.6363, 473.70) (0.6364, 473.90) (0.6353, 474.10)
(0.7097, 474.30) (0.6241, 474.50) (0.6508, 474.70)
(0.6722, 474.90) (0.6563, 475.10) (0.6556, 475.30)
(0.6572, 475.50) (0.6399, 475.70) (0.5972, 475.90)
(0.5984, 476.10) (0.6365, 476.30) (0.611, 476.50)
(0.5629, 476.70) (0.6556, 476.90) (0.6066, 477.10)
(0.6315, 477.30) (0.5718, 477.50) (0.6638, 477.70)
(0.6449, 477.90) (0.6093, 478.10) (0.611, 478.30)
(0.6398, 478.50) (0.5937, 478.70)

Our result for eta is 1.26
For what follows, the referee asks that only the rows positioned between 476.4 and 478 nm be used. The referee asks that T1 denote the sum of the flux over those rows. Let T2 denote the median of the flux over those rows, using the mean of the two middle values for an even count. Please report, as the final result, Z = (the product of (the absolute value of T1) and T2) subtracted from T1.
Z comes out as 1.87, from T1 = 4.95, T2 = 0.62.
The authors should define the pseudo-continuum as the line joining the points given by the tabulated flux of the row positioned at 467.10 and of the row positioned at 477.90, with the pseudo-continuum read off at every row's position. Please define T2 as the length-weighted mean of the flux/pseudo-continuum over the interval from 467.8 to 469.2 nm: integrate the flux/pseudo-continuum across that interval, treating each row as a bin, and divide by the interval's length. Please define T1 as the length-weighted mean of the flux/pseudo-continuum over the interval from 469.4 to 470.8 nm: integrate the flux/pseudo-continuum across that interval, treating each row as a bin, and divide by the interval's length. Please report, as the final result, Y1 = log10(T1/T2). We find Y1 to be -0.031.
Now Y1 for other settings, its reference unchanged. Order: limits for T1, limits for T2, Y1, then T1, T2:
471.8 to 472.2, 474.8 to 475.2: -0.023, 1.016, 1.07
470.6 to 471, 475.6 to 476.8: -0.011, 0.940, 0.96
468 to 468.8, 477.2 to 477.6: 0.046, 1.044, 0.94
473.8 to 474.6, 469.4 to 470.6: 0.018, 1.063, 1.02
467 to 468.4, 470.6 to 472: 0.024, 1.081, 1.02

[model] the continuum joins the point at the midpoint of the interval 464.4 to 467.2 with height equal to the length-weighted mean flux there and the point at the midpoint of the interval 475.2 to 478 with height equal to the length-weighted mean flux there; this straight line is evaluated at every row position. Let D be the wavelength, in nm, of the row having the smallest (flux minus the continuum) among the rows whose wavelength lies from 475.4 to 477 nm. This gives 476.70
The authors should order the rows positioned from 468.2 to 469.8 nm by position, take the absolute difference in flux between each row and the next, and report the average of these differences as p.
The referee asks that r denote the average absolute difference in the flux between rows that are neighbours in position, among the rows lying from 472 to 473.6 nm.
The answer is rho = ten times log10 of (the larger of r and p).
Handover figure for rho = -12.3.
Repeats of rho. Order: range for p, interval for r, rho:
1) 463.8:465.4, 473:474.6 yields -11.5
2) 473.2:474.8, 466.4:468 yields -12.6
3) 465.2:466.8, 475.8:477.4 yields -11.1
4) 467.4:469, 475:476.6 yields -14.3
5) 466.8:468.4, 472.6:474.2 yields -12.6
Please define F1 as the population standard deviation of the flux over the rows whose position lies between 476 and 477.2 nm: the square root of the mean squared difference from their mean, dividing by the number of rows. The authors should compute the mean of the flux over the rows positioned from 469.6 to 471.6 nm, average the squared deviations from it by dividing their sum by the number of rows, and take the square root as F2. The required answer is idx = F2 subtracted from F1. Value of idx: -0.013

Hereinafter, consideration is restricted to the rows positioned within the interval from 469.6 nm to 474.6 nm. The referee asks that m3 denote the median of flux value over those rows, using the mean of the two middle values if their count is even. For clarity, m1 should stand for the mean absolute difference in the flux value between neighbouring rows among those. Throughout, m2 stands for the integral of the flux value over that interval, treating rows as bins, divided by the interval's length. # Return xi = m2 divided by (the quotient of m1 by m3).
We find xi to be 8.4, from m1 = 0.043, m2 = 0.606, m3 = 0.604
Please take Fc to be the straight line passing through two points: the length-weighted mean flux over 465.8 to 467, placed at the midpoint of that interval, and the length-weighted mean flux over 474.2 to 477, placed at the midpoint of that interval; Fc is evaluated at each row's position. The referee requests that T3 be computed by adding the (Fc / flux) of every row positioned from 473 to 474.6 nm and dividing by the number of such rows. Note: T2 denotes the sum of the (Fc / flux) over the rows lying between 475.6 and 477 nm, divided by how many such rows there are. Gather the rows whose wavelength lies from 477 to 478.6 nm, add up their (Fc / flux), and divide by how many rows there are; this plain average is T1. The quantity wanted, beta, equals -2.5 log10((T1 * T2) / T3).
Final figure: -0.08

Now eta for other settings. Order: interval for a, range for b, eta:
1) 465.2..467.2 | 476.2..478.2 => 1.46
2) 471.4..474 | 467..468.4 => 1.66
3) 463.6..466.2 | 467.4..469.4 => 1.74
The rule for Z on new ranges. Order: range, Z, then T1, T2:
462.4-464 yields 1.77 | 5.31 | 0.67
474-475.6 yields 1.81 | 5.26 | 0.66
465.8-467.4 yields 1.99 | 4.83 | 0.59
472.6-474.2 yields 1.86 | 4.92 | 0.62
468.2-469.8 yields 1.90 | 4.84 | 0.61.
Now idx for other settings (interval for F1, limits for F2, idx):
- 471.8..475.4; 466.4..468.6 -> 0.005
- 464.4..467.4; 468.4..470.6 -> 0.019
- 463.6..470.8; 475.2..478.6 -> 0.015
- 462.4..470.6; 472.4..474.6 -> 0.003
